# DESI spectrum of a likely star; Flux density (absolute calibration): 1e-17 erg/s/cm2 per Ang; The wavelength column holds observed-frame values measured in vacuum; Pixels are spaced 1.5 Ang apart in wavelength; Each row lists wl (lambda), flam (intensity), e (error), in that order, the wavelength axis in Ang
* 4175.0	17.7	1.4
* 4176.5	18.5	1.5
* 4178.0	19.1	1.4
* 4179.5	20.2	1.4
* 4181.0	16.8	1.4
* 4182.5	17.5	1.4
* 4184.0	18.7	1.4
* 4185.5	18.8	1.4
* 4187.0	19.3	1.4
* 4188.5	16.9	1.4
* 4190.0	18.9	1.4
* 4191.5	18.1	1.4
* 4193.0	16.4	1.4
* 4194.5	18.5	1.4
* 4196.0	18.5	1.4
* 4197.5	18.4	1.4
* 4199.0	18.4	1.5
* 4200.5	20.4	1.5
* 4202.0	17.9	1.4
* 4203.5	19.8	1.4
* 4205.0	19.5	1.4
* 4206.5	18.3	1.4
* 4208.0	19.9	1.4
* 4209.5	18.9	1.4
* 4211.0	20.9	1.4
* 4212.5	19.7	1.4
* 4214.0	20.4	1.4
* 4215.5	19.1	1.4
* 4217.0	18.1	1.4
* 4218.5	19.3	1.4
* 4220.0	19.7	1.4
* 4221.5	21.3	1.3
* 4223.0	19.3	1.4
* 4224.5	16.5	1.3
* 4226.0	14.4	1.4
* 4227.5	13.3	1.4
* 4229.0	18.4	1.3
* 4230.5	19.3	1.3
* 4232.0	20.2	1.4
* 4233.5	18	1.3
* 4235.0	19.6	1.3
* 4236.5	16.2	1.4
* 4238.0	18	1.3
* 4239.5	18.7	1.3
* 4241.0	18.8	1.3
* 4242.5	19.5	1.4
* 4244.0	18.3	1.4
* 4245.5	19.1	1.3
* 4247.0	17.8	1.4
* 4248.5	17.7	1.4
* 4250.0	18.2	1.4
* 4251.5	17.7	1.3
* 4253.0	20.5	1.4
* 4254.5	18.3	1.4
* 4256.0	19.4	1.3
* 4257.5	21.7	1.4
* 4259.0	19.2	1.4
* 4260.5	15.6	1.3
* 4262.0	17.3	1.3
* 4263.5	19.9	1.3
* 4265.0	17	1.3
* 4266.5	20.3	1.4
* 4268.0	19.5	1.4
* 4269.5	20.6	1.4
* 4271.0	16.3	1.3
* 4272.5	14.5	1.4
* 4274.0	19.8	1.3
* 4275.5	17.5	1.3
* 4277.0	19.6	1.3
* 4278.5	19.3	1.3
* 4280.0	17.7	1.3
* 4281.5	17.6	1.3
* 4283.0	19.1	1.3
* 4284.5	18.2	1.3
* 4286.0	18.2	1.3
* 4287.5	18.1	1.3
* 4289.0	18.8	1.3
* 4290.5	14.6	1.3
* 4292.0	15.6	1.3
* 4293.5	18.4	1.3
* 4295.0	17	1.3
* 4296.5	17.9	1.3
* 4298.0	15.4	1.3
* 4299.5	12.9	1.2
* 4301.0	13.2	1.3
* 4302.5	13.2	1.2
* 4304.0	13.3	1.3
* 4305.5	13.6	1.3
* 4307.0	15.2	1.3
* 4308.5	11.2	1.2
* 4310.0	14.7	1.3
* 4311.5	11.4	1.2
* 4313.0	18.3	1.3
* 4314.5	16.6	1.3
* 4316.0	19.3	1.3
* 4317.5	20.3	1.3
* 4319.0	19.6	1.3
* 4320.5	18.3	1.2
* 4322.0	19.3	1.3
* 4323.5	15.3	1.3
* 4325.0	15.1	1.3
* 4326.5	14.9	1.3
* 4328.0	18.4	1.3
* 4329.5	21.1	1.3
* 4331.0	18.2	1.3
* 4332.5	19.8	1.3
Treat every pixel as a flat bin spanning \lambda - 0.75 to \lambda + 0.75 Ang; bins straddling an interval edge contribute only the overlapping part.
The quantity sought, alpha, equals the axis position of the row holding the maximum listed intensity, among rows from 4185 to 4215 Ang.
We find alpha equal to 4211.0 Ang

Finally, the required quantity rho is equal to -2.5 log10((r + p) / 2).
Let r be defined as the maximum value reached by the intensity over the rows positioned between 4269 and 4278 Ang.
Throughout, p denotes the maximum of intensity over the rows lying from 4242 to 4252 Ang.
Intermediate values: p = 19.5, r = 20.6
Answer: -3.26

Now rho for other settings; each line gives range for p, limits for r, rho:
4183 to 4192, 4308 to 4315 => -3.19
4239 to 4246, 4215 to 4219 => -3.22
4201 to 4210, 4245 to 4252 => -3.23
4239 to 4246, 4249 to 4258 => -3.28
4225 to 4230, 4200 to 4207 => -3.22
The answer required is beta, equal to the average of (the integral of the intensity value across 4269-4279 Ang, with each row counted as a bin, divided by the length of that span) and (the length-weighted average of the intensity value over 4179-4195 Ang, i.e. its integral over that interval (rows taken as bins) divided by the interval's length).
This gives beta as 18.1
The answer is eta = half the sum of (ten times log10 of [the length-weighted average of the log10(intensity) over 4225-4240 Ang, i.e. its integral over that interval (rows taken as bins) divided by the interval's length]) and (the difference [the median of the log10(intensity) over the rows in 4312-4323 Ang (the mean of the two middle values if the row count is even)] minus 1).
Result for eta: 0.612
